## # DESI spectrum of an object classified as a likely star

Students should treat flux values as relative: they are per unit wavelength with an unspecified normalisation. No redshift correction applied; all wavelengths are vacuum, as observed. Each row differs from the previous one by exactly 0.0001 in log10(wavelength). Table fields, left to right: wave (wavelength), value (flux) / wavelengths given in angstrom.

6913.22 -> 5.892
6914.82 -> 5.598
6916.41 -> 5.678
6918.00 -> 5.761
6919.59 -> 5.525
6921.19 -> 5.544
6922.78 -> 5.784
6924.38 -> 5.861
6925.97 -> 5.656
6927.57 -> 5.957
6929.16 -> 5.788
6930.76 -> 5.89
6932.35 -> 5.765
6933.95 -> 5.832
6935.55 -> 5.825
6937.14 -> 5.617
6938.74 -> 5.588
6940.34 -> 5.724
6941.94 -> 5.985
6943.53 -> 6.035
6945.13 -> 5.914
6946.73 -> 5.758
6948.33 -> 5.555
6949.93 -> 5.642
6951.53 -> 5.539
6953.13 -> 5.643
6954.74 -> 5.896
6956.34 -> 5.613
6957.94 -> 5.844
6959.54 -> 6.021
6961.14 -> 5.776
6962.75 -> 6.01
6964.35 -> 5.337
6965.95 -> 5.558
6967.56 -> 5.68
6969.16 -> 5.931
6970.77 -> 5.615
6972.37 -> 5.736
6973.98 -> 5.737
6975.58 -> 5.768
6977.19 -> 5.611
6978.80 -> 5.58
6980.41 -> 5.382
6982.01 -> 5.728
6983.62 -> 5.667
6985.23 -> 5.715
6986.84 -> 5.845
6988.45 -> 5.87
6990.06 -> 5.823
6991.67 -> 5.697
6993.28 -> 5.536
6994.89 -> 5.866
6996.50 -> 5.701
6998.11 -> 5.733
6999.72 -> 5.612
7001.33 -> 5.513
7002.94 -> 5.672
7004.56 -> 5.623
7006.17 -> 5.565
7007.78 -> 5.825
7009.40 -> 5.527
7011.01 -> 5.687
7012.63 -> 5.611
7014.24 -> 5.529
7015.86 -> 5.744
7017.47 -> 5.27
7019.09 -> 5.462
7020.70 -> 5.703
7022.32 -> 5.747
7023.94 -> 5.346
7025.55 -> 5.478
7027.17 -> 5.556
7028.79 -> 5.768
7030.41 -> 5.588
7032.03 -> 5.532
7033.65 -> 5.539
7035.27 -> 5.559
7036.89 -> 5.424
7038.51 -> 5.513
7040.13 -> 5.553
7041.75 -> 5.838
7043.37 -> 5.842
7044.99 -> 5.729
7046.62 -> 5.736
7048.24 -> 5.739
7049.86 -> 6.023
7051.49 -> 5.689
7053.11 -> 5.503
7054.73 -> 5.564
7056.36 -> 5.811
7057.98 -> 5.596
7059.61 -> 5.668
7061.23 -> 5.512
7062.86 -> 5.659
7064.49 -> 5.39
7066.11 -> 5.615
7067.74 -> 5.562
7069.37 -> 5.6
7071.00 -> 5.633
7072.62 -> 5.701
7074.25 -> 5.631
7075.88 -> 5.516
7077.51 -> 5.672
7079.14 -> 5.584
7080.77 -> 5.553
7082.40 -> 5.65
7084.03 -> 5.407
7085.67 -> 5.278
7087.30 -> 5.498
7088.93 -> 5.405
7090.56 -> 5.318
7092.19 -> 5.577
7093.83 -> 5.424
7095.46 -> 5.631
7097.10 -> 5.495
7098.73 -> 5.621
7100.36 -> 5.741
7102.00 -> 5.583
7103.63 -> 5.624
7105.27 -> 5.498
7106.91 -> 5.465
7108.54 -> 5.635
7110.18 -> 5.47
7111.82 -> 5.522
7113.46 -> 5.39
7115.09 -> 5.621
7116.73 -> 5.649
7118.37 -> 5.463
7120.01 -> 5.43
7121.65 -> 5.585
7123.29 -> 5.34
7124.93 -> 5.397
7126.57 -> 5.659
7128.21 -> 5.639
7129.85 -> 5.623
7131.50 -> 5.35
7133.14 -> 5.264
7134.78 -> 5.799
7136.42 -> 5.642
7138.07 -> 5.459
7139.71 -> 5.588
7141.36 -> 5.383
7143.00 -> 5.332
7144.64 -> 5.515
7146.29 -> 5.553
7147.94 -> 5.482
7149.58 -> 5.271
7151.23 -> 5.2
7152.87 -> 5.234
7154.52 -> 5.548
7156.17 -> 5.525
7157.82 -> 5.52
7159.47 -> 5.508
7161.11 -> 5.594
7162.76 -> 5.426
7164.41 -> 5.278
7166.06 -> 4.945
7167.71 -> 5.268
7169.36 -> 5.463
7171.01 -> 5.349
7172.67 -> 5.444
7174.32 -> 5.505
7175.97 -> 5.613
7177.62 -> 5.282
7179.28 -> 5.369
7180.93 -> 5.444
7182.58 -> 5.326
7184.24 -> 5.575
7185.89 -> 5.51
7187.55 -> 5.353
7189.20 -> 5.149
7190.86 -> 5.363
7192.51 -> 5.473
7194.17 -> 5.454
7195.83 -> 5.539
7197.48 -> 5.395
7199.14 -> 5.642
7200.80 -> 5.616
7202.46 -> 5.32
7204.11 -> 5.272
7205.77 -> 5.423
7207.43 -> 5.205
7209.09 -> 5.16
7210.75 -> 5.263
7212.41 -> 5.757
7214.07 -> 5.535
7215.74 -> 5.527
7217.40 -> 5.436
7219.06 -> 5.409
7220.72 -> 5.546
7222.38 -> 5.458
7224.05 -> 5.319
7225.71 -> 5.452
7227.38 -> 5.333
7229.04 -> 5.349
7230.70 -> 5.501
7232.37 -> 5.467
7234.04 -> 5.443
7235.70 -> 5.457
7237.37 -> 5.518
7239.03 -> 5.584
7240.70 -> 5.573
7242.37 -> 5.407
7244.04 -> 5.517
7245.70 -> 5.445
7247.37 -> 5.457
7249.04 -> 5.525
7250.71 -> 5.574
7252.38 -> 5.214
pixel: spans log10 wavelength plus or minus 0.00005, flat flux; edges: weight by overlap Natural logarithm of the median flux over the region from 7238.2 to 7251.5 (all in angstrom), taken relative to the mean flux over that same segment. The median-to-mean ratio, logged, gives 0.0019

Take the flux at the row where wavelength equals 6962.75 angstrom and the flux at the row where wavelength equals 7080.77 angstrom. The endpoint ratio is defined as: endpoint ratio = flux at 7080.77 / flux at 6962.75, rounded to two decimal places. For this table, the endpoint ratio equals 0.92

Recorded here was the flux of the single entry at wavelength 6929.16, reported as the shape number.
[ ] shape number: 5.788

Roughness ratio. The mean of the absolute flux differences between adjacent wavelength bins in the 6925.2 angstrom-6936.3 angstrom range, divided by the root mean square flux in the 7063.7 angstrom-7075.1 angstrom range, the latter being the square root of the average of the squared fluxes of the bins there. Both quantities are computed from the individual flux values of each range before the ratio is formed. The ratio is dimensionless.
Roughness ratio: 0.023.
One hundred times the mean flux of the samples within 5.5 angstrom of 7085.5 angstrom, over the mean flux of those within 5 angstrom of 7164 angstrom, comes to 102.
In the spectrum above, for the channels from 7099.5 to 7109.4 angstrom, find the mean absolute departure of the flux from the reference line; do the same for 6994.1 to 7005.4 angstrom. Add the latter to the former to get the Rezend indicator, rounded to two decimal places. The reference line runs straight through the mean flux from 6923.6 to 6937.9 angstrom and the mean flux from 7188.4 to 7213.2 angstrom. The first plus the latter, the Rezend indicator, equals 0.17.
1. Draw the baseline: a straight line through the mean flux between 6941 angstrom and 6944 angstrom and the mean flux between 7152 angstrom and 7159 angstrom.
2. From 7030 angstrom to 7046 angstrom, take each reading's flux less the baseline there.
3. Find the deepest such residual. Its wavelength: 7036.89 angstrom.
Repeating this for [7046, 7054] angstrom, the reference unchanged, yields 7053.11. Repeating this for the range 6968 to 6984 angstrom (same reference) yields 6980.41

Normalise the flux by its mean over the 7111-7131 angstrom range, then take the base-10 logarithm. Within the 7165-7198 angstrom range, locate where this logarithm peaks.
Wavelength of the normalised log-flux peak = 7175.97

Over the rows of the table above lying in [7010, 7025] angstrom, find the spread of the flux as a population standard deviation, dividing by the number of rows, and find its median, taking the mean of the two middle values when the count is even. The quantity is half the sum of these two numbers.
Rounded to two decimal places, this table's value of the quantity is 2.89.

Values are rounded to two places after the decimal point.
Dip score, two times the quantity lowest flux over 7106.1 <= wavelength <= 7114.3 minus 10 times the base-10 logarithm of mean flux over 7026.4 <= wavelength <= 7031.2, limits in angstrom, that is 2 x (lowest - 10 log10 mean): -4.24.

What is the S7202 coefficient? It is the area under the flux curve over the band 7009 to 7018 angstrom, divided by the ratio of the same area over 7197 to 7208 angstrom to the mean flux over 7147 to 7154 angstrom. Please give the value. 4.5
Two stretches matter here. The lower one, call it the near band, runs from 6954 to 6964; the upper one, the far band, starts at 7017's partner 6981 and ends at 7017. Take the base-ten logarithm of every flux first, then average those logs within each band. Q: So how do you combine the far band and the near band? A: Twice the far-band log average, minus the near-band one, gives 0.742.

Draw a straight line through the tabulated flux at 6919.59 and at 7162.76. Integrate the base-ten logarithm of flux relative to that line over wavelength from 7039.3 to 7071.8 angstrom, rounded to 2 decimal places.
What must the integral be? 0.49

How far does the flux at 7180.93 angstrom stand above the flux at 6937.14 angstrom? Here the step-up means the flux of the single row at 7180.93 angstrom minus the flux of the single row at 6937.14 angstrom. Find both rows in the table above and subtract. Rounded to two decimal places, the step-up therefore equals -0.17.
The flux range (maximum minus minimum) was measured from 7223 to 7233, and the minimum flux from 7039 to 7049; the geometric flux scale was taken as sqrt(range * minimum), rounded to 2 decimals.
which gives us 1.01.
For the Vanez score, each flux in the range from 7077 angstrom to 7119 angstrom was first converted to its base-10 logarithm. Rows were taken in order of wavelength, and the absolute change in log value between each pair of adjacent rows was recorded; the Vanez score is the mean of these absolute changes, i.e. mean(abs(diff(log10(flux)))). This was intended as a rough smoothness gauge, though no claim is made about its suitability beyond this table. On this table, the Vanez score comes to 0.0104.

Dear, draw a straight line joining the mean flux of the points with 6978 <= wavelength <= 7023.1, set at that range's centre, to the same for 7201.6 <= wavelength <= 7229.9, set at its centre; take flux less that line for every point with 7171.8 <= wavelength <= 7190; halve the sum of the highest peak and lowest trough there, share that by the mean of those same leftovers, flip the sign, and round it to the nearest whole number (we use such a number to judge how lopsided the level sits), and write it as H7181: -2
